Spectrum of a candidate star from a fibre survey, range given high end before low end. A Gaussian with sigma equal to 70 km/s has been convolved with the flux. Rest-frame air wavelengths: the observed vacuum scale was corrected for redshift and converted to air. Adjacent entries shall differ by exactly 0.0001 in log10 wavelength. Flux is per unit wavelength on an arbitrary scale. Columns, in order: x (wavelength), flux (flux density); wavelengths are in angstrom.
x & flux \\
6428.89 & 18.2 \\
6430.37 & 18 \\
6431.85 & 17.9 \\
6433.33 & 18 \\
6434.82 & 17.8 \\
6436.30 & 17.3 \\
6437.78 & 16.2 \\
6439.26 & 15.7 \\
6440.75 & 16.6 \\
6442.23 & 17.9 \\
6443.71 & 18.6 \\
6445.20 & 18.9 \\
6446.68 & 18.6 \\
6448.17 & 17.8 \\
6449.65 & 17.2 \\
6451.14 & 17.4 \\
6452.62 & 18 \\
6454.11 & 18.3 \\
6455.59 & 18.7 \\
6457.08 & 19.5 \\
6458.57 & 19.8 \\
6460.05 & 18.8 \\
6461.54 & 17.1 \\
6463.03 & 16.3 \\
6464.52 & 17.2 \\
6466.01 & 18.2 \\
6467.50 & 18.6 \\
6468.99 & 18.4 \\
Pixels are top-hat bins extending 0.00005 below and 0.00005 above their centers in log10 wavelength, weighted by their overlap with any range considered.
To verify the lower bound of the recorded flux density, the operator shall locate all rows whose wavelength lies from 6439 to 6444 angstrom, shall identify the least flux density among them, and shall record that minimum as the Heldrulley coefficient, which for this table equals 15.7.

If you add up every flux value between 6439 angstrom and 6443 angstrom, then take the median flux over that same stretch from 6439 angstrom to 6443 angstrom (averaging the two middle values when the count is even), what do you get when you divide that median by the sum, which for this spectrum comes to 0.331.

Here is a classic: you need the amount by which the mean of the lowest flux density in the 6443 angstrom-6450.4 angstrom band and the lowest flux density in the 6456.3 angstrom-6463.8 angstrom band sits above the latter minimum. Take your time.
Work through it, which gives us 0.45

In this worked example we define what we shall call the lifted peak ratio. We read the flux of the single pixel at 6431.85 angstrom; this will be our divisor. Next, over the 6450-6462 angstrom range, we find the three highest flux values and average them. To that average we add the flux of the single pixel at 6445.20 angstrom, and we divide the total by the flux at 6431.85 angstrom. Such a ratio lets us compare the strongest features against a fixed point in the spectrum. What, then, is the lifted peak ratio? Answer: 2.14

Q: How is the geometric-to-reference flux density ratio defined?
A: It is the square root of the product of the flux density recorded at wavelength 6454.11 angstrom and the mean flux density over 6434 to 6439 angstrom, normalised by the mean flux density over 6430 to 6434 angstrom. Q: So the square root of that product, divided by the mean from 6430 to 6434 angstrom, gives 0.98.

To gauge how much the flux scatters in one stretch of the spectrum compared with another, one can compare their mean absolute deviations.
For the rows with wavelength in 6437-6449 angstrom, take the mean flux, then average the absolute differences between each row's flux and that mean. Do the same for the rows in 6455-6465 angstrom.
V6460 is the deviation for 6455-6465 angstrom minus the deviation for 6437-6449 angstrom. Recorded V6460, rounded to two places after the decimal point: 0.11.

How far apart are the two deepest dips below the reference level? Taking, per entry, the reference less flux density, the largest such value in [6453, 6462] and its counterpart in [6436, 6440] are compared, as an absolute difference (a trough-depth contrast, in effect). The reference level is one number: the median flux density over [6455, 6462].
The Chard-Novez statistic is 1.40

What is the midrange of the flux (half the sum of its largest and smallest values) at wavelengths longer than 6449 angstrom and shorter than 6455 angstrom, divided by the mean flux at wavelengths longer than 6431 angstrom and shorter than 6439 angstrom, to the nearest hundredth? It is 1.02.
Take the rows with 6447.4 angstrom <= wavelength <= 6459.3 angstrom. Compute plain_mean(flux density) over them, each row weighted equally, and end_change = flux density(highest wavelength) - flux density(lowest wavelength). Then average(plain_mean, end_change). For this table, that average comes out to 10.2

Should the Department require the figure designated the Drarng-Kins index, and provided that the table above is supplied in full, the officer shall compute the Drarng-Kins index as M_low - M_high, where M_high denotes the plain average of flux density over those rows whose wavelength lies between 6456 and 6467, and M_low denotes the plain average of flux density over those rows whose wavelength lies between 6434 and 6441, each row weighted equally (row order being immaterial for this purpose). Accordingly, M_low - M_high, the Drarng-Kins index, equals -1.4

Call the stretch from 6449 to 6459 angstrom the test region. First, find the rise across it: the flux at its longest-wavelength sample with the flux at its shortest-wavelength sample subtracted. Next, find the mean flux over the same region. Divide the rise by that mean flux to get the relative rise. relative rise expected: 0.141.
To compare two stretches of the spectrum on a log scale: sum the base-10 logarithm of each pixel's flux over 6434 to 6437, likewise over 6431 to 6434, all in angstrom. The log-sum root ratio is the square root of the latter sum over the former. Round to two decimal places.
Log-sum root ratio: 1.00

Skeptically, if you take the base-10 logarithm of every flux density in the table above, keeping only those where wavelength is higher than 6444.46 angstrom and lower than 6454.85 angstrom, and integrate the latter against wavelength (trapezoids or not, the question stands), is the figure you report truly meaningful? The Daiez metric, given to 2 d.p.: 13.05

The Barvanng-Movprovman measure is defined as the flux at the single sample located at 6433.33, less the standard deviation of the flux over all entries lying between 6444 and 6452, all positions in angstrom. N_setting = 17.3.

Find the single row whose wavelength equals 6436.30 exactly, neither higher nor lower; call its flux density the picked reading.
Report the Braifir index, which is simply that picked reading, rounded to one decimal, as 17.3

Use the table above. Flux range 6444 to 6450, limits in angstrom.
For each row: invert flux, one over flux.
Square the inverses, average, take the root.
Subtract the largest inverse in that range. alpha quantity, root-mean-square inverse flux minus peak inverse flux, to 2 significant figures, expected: -0.0029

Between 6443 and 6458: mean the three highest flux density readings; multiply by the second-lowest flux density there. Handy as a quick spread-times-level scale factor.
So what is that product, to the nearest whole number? 331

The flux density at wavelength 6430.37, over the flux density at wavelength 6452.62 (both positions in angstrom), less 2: -1.00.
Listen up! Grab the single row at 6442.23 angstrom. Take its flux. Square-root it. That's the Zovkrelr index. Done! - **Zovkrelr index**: 4.23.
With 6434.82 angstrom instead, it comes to 4.22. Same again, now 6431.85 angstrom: 4.23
